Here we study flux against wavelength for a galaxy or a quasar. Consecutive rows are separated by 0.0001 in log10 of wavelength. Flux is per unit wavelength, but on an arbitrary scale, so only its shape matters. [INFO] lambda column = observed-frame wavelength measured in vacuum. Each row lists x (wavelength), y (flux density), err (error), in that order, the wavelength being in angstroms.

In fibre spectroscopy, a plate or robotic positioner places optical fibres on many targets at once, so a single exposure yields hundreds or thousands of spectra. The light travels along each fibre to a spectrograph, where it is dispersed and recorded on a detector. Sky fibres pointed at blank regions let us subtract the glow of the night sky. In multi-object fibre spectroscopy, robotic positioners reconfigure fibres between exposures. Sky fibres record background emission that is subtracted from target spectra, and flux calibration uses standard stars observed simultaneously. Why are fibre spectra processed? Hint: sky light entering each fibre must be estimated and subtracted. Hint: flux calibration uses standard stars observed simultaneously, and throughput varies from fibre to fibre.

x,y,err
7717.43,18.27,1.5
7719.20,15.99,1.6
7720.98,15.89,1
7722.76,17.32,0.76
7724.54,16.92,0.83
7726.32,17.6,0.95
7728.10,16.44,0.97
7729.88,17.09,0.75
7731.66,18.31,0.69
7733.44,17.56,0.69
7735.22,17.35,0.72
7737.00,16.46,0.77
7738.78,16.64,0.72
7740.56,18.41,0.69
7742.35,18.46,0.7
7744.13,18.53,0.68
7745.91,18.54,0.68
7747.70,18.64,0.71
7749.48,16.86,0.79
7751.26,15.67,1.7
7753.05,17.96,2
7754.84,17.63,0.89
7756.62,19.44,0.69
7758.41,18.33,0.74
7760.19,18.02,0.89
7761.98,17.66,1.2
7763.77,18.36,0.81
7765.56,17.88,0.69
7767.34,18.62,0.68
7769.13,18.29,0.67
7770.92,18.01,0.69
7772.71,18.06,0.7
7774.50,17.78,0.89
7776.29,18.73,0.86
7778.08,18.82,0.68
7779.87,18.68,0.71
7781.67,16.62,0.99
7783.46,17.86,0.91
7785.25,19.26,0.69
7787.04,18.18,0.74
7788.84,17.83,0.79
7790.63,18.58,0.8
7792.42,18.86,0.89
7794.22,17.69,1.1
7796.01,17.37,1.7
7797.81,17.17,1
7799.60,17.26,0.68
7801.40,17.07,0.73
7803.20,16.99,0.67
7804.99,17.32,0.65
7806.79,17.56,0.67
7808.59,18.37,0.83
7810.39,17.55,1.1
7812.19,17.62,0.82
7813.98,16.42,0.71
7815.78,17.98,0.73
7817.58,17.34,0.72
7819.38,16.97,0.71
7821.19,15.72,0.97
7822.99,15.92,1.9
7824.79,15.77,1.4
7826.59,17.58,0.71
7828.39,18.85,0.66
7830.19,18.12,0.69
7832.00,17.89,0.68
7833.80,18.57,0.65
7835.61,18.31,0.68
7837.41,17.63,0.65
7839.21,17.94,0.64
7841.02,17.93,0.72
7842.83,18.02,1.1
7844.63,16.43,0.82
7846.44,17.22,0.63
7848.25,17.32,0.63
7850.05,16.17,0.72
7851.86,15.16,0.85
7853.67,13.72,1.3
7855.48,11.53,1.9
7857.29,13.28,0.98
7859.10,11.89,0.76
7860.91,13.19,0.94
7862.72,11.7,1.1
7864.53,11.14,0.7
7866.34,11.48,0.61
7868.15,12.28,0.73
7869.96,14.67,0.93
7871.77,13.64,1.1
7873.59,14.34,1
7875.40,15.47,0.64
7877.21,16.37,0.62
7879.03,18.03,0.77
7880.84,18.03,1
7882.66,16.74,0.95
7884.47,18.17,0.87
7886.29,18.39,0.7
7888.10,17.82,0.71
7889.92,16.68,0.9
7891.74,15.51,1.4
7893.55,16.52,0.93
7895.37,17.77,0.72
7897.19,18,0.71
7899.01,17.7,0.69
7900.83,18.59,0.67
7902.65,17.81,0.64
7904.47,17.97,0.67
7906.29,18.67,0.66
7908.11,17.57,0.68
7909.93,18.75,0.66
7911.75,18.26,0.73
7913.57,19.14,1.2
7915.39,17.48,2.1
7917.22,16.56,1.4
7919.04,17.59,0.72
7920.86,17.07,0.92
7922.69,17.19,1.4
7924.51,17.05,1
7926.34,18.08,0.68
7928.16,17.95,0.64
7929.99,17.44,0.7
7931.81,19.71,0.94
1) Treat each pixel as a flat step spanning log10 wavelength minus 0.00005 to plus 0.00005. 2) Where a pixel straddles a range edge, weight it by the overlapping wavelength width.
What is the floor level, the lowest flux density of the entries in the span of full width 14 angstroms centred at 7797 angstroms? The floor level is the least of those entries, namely 16.99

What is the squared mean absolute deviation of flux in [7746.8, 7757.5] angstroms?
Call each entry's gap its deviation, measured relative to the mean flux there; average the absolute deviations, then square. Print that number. 1.0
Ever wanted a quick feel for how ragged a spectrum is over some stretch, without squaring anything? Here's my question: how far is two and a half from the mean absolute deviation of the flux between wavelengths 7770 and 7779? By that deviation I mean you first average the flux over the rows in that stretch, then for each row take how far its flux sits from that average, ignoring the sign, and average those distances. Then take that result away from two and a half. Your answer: 2.10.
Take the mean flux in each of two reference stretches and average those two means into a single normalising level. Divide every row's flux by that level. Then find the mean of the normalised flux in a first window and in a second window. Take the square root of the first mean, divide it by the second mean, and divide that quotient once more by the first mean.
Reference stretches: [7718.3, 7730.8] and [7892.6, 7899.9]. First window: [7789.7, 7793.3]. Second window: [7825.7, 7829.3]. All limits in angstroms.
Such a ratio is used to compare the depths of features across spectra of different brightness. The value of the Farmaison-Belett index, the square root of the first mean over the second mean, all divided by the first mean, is 0.90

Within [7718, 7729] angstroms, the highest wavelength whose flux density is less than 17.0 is 7728.10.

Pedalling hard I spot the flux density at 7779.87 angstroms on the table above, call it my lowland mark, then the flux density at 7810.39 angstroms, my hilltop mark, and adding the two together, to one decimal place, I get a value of 36.2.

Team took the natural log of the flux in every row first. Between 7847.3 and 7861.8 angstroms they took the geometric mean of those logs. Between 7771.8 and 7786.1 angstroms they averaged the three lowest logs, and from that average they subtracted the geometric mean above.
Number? 0.23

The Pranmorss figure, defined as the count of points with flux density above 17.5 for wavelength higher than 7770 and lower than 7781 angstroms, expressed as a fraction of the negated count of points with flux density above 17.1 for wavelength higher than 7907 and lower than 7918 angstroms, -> -1.2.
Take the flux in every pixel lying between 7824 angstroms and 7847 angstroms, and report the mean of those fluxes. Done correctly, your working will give 17.7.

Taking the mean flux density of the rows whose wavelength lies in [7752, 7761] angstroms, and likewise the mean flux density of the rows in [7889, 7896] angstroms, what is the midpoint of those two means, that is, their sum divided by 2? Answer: 17.4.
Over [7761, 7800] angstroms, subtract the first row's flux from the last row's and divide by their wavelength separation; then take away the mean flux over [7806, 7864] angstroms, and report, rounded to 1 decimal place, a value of -16.4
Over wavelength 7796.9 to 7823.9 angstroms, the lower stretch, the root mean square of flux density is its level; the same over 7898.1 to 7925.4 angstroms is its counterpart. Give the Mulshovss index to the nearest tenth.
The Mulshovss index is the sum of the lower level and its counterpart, 35.0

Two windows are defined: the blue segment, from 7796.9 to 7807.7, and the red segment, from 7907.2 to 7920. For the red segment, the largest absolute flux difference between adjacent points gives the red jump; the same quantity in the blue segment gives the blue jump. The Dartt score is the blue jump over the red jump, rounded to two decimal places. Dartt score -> 0.20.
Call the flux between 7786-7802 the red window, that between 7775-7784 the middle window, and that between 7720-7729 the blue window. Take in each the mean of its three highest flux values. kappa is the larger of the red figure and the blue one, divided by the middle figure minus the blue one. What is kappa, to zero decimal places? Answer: 13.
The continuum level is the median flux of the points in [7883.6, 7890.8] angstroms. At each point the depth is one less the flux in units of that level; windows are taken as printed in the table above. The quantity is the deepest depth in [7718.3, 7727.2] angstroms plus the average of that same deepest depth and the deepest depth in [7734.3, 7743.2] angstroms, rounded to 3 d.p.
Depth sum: 0.218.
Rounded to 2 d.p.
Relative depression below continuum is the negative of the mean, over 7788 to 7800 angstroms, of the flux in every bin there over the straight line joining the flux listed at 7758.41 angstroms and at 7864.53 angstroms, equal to -1.12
